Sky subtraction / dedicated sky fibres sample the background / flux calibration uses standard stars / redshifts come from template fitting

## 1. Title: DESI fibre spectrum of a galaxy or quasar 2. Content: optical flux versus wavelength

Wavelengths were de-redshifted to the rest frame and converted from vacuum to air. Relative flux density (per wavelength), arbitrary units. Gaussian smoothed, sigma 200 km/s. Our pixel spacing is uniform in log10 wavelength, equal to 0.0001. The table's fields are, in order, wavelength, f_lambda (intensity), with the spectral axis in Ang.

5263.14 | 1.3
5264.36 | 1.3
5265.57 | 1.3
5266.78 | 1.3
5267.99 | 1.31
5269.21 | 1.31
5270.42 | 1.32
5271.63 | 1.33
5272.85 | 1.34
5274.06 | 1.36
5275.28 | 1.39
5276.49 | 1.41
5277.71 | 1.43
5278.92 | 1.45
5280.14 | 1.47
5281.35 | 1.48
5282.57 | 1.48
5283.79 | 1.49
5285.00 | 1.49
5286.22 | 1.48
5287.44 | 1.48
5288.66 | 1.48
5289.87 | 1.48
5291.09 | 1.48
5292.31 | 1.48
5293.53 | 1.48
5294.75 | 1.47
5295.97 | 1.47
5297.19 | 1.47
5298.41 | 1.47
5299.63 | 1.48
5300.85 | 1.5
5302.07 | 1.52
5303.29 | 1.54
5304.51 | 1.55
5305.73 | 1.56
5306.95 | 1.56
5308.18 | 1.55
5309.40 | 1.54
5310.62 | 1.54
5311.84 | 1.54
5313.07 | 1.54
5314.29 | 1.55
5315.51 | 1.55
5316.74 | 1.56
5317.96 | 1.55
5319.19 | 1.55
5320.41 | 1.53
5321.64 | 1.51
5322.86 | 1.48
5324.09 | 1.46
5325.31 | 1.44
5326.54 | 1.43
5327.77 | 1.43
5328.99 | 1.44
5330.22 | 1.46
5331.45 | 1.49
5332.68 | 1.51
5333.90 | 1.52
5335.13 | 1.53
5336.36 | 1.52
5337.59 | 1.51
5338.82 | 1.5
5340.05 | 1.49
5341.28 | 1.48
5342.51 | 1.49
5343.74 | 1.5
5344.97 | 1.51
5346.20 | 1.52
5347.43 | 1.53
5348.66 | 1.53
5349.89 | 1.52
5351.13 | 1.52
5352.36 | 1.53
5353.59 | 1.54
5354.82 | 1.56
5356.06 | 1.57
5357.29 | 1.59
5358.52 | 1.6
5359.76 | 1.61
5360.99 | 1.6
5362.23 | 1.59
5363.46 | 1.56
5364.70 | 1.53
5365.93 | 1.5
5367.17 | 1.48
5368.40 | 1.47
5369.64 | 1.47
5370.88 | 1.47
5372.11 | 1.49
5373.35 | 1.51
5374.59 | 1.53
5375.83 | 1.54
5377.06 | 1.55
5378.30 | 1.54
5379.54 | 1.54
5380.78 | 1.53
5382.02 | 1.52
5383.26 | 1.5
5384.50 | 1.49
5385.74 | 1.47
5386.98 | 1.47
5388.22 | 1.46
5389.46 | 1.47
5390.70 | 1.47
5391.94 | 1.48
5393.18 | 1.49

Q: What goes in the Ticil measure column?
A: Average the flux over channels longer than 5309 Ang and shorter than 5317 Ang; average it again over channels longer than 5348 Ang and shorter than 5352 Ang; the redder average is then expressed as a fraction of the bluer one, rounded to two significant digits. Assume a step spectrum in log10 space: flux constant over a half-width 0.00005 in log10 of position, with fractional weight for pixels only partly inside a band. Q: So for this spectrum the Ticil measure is 0.99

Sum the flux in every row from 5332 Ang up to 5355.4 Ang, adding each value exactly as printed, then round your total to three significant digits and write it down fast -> 28.8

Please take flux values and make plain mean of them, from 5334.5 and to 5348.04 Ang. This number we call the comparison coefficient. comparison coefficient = 1.507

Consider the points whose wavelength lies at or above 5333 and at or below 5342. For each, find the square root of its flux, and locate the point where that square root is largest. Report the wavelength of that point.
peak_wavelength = 5335.13 Ang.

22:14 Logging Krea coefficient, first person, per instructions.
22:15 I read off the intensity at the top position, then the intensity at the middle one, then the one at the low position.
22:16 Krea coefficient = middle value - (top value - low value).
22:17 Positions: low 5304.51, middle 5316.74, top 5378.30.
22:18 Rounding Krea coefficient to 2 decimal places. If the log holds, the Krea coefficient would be 1.57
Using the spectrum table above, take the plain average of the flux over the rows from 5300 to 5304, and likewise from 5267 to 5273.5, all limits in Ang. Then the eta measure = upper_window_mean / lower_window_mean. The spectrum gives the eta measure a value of 1.15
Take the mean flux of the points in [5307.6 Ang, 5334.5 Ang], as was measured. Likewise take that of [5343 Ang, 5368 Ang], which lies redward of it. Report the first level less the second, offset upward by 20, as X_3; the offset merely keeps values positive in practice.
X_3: 19.96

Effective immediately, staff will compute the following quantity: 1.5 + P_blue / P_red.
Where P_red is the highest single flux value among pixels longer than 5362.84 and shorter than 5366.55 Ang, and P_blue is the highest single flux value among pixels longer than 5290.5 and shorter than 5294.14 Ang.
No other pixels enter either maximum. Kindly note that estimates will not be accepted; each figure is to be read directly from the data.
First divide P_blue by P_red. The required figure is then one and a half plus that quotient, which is 2.45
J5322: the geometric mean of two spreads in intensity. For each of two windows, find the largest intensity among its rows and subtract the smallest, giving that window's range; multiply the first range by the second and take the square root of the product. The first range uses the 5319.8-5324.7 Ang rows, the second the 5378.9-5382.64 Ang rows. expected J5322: 0.037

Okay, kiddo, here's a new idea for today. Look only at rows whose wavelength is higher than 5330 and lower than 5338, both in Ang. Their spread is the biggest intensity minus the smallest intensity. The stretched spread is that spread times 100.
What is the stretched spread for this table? 7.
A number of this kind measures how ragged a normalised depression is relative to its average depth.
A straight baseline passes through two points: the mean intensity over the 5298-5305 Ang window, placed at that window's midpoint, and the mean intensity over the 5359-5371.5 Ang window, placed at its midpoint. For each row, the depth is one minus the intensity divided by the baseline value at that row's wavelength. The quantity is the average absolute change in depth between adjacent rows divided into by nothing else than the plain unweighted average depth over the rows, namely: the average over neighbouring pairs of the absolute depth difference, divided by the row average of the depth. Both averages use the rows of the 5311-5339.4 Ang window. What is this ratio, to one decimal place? 1.0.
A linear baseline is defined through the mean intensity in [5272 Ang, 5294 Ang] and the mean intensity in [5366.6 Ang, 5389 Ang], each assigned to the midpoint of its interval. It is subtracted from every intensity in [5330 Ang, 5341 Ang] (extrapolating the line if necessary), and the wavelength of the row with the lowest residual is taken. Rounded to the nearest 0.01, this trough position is 5330.22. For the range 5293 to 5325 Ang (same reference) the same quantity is 5324.09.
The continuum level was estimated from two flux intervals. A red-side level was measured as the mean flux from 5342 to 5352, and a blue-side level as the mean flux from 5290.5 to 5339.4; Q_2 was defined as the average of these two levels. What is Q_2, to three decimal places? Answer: 1.511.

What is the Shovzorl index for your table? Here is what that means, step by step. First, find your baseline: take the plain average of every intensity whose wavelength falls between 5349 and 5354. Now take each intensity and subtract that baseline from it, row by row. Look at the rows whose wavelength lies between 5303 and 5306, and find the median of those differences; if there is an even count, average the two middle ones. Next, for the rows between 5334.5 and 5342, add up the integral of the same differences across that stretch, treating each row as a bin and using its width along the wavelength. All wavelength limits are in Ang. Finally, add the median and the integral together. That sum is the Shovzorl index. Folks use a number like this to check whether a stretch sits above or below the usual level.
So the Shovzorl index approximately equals -0.14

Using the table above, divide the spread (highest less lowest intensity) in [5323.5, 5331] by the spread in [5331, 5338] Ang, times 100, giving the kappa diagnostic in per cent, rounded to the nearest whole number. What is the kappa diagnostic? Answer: 75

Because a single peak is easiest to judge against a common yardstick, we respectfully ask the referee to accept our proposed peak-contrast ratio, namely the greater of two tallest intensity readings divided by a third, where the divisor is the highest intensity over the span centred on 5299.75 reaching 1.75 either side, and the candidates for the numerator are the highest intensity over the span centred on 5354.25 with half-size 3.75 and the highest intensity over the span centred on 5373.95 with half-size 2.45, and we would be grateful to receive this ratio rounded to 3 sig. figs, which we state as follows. 1.06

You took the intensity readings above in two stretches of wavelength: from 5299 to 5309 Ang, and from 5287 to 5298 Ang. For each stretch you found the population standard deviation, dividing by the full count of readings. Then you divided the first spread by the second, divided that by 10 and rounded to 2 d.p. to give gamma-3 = 0.59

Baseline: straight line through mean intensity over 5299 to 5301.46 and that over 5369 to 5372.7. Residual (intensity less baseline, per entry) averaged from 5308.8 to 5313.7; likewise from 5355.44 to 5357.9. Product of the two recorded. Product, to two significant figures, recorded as 0.0052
